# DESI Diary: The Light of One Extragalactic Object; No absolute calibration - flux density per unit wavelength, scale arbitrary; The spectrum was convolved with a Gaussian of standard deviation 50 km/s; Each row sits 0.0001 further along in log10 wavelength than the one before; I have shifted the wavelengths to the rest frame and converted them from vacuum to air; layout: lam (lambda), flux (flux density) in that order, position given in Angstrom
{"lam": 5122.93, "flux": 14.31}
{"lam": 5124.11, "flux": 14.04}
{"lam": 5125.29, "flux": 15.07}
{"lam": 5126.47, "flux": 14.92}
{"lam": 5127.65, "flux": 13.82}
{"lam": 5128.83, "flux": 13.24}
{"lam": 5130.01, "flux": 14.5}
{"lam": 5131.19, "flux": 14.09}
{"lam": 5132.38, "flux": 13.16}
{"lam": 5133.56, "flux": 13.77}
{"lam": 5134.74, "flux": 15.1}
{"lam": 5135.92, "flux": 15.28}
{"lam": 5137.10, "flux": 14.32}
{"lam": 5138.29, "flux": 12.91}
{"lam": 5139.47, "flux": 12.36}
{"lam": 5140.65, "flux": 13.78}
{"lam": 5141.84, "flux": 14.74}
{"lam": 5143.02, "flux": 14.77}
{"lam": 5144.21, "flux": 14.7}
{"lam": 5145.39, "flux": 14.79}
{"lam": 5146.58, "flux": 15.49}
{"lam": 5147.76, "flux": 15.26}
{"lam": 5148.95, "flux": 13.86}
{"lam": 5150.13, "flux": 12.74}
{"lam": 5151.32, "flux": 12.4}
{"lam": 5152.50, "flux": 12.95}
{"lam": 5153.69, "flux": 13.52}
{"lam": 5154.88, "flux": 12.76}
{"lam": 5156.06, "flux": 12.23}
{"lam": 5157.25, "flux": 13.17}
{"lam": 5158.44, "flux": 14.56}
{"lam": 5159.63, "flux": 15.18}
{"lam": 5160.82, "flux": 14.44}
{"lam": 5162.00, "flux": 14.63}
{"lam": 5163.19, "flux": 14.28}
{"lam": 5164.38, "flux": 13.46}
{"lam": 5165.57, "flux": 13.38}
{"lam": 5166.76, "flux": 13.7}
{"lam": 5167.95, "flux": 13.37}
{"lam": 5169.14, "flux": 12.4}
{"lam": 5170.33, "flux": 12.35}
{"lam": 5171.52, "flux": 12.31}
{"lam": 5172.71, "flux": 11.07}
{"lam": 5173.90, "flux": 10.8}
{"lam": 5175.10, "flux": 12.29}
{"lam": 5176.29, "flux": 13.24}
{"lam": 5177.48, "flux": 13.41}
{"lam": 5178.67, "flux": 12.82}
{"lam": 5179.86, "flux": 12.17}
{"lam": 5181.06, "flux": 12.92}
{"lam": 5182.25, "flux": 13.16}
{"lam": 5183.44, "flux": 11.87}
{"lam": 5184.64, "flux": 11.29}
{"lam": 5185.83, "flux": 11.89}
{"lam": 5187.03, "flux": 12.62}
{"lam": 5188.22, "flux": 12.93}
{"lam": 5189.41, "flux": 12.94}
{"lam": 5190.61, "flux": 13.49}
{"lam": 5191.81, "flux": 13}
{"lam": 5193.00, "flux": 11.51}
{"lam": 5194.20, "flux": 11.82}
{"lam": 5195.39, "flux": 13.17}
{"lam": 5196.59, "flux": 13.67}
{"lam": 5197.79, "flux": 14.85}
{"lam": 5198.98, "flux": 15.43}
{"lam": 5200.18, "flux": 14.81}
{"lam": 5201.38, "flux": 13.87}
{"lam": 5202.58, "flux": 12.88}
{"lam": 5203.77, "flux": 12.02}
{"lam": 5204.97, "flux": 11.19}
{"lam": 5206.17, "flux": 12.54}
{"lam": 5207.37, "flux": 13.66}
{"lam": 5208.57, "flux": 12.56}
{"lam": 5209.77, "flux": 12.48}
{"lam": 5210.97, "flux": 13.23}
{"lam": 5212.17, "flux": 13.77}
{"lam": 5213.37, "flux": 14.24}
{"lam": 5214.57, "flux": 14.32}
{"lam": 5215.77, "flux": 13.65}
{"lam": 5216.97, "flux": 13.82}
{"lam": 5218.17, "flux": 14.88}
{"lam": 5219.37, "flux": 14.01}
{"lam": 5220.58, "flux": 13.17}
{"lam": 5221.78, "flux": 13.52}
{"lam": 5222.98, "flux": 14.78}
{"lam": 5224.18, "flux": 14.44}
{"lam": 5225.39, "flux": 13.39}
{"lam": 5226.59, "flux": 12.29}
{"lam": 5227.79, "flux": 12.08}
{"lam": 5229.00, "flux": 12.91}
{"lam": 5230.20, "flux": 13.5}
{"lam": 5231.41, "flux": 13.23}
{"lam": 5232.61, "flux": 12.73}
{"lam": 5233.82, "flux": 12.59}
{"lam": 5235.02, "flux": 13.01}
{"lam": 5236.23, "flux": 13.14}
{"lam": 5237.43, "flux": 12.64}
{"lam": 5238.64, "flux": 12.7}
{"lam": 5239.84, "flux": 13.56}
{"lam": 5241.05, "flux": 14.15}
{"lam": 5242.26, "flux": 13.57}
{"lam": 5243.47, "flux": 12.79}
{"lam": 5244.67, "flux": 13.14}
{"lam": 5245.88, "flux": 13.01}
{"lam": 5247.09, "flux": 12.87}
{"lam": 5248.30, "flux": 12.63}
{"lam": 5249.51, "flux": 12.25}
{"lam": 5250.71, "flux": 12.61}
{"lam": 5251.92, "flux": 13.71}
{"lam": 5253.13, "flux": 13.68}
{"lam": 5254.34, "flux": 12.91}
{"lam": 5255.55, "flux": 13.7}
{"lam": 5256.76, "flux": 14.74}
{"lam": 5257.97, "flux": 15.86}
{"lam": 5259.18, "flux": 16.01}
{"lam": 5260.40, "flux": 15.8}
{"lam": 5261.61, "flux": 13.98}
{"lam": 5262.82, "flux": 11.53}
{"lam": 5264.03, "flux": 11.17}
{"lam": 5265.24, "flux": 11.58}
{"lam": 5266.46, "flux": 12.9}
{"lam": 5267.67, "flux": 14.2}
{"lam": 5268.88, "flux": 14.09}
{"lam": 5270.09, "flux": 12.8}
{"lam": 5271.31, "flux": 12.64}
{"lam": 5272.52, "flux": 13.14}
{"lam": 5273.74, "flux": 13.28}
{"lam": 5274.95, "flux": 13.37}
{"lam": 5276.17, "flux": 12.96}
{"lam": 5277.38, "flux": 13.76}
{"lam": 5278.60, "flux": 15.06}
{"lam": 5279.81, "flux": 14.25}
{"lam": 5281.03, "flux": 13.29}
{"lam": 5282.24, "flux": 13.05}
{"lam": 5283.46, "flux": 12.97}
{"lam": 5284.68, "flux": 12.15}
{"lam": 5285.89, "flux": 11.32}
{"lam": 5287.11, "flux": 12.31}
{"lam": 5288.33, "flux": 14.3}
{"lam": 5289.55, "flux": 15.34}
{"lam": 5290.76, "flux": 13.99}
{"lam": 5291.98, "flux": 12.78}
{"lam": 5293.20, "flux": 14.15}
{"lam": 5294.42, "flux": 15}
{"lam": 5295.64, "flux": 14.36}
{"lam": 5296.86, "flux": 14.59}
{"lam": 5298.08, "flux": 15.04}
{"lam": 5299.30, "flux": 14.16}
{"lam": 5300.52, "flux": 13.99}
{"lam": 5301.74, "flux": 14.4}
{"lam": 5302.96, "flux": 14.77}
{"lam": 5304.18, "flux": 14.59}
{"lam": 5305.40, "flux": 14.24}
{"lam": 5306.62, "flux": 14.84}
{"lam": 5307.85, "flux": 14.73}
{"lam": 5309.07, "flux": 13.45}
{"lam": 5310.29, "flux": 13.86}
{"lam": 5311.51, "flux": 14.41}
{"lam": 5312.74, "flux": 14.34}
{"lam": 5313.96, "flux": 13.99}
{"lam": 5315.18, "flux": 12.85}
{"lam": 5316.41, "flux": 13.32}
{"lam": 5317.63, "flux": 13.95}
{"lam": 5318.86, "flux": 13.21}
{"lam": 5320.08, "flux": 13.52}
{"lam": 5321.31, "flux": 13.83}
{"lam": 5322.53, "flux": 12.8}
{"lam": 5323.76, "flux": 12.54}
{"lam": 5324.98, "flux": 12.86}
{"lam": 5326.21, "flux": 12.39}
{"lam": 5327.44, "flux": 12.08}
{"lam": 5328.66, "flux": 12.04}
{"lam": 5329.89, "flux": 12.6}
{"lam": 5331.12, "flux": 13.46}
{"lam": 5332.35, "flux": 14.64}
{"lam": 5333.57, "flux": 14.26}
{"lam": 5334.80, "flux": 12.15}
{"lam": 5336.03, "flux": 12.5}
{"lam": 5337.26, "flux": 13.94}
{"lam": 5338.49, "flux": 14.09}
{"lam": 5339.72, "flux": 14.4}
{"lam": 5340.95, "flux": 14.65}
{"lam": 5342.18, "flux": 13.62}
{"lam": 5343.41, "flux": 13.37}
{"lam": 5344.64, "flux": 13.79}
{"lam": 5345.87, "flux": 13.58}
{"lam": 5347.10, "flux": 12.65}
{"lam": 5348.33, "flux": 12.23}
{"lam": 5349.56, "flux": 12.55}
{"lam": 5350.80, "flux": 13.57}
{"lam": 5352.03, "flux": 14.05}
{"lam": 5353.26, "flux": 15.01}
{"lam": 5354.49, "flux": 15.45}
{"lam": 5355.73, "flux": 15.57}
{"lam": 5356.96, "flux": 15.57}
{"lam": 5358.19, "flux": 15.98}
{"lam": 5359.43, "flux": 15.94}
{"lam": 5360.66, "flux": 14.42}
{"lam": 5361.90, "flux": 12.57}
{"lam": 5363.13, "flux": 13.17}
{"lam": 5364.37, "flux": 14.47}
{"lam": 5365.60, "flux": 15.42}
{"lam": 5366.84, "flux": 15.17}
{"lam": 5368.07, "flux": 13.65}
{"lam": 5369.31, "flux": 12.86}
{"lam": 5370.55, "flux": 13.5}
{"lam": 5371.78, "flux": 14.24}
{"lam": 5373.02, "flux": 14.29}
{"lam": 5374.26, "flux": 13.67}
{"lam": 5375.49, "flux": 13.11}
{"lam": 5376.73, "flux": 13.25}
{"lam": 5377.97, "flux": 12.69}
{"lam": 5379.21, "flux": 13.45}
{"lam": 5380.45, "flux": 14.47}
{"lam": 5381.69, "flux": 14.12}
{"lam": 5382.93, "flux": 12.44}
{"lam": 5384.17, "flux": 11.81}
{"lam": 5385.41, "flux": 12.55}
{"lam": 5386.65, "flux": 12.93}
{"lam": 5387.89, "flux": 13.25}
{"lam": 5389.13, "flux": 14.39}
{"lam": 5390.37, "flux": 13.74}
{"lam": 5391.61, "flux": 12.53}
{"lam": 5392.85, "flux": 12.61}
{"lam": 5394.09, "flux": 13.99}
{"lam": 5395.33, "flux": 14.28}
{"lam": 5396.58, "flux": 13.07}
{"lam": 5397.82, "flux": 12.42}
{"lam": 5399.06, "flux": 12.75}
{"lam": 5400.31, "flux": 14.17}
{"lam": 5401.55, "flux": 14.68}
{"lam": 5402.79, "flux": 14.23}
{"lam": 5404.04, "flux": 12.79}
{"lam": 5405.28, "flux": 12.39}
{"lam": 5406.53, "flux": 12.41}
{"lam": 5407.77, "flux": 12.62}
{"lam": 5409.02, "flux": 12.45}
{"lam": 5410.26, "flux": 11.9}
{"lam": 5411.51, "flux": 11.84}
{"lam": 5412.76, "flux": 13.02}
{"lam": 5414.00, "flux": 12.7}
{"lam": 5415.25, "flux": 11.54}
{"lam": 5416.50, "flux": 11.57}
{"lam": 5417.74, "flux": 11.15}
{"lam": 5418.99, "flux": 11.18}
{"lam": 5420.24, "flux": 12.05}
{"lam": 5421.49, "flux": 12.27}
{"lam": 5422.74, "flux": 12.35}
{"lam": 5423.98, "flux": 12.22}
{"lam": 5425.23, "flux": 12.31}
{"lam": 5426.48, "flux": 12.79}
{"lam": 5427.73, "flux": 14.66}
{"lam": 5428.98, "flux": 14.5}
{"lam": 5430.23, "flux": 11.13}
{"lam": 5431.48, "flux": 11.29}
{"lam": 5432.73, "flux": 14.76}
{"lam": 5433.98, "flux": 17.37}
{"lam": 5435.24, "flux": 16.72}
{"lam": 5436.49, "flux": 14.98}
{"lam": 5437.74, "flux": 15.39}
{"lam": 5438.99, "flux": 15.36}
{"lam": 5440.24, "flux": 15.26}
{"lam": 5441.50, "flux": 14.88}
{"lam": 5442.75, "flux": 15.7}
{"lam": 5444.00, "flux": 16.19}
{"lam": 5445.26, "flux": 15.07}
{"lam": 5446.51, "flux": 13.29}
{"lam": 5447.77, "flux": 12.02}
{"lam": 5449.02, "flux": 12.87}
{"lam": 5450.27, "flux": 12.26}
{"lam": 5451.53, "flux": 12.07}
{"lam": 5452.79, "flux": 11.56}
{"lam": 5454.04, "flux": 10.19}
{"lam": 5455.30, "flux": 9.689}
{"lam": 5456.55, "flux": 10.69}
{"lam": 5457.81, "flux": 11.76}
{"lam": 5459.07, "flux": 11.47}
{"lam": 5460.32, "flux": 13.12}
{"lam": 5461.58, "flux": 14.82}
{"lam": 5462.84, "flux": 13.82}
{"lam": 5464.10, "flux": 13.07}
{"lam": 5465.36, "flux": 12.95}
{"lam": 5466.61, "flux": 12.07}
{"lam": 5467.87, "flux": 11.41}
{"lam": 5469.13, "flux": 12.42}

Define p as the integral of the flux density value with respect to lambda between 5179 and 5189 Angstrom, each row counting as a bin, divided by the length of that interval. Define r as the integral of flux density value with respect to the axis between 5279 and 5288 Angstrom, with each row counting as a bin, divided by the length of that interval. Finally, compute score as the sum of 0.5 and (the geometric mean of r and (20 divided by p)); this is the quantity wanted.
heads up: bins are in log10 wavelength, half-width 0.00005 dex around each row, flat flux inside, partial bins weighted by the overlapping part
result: 5.06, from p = 12.4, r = 12.9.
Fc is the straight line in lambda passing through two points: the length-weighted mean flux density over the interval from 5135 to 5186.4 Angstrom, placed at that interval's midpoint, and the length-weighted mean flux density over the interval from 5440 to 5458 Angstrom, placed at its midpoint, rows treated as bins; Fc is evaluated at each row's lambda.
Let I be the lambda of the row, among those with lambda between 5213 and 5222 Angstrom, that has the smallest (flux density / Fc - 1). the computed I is 5220.58 Angstrom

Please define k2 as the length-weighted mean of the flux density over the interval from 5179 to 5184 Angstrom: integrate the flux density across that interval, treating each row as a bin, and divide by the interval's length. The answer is 12.6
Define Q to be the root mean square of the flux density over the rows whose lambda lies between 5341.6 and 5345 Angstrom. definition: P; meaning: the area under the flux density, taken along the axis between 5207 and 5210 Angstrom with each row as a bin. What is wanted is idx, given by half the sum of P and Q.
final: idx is 26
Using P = 39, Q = 13.59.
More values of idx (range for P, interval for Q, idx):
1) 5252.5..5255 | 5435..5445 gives 24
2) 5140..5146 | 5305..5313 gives 51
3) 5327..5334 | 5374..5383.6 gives 53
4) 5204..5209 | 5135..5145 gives 38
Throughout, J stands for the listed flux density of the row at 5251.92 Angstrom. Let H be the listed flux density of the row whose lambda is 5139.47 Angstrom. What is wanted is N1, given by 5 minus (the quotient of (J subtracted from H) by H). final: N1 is 5.11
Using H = 12.36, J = 13.71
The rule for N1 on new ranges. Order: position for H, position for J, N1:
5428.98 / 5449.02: 4.89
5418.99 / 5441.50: 5.33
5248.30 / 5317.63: 5.10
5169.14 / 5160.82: 5.16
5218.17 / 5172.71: 4.74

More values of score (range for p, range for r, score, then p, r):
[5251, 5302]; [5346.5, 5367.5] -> 5.08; 13.7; 14.3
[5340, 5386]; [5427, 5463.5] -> 4.92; 13.9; 13.5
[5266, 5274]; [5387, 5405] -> 5.00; 13.3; 13.5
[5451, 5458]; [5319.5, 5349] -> 5.42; 10.9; 13.2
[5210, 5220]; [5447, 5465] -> 4.67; 13.9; 12.1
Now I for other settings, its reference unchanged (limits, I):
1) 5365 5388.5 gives 5384.17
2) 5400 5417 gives 5415.25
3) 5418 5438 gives 5430.23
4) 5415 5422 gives 5417.74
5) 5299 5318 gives 5315.18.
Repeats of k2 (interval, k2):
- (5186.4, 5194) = 12.7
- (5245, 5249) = 12.8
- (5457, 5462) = 12.6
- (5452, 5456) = 10.6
